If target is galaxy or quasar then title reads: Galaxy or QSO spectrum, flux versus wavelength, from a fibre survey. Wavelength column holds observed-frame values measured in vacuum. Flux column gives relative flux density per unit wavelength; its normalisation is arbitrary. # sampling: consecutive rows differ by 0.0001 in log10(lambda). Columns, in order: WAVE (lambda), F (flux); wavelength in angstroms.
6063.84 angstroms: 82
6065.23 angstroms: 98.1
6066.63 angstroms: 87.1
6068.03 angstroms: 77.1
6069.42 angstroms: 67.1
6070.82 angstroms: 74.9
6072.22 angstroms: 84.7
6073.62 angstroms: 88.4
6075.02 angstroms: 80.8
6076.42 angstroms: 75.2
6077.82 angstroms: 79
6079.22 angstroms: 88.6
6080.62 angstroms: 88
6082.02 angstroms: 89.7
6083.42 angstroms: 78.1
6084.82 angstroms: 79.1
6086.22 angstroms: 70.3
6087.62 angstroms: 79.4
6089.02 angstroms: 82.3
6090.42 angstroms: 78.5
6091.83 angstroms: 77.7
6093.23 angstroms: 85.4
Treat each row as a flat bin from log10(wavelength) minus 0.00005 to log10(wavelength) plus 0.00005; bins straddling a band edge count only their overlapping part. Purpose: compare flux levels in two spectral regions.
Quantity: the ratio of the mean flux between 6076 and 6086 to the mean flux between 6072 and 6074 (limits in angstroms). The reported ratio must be 0.95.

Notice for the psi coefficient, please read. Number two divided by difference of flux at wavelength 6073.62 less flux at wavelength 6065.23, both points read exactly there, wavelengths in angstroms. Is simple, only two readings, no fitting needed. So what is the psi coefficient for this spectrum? -0.2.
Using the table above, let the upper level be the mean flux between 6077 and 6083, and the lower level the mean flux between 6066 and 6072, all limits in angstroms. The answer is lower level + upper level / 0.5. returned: 249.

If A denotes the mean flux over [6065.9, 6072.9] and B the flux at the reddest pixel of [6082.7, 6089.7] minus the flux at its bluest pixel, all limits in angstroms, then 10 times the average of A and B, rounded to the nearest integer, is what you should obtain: 412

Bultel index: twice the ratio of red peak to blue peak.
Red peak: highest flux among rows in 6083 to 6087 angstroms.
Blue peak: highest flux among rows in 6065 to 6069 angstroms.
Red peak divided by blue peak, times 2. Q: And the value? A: 1.61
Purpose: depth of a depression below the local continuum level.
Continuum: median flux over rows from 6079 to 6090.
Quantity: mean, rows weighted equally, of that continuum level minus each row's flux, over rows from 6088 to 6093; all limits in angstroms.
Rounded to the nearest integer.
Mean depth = 1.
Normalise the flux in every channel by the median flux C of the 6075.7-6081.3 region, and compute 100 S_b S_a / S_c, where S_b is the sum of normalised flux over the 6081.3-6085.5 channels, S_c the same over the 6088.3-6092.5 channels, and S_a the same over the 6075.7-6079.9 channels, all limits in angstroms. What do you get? 301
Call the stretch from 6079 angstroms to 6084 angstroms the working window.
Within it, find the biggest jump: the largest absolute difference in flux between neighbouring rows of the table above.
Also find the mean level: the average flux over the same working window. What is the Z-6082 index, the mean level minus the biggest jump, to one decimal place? 74.5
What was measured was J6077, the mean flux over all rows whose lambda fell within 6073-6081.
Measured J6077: 83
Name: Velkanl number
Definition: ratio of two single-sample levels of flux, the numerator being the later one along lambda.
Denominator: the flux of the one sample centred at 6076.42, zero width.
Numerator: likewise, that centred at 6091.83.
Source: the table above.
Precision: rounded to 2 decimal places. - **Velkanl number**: 1.03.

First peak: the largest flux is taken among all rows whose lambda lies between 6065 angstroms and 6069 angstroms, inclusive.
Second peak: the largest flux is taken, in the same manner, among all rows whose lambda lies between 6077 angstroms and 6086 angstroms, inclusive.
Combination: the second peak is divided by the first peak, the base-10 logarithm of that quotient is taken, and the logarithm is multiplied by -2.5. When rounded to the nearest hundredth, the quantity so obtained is 0.10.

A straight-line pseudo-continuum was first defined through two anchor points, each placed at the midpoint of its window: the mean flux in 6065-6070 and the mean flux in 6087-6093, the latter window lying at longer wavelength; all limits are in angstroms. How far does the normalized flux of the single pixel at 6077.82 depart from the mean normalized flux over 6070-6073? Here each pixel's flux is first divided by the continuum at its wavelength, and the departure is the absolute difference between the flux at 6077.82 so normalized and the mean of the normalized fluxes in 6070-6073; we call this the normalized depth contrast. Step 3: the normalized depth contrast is 0.000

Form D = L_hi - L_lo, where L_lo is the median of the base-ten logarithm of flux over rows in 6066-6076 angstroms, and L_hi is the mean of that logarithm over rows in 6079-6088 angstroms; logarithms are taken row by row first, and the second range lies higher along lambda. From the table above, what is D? 0.004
